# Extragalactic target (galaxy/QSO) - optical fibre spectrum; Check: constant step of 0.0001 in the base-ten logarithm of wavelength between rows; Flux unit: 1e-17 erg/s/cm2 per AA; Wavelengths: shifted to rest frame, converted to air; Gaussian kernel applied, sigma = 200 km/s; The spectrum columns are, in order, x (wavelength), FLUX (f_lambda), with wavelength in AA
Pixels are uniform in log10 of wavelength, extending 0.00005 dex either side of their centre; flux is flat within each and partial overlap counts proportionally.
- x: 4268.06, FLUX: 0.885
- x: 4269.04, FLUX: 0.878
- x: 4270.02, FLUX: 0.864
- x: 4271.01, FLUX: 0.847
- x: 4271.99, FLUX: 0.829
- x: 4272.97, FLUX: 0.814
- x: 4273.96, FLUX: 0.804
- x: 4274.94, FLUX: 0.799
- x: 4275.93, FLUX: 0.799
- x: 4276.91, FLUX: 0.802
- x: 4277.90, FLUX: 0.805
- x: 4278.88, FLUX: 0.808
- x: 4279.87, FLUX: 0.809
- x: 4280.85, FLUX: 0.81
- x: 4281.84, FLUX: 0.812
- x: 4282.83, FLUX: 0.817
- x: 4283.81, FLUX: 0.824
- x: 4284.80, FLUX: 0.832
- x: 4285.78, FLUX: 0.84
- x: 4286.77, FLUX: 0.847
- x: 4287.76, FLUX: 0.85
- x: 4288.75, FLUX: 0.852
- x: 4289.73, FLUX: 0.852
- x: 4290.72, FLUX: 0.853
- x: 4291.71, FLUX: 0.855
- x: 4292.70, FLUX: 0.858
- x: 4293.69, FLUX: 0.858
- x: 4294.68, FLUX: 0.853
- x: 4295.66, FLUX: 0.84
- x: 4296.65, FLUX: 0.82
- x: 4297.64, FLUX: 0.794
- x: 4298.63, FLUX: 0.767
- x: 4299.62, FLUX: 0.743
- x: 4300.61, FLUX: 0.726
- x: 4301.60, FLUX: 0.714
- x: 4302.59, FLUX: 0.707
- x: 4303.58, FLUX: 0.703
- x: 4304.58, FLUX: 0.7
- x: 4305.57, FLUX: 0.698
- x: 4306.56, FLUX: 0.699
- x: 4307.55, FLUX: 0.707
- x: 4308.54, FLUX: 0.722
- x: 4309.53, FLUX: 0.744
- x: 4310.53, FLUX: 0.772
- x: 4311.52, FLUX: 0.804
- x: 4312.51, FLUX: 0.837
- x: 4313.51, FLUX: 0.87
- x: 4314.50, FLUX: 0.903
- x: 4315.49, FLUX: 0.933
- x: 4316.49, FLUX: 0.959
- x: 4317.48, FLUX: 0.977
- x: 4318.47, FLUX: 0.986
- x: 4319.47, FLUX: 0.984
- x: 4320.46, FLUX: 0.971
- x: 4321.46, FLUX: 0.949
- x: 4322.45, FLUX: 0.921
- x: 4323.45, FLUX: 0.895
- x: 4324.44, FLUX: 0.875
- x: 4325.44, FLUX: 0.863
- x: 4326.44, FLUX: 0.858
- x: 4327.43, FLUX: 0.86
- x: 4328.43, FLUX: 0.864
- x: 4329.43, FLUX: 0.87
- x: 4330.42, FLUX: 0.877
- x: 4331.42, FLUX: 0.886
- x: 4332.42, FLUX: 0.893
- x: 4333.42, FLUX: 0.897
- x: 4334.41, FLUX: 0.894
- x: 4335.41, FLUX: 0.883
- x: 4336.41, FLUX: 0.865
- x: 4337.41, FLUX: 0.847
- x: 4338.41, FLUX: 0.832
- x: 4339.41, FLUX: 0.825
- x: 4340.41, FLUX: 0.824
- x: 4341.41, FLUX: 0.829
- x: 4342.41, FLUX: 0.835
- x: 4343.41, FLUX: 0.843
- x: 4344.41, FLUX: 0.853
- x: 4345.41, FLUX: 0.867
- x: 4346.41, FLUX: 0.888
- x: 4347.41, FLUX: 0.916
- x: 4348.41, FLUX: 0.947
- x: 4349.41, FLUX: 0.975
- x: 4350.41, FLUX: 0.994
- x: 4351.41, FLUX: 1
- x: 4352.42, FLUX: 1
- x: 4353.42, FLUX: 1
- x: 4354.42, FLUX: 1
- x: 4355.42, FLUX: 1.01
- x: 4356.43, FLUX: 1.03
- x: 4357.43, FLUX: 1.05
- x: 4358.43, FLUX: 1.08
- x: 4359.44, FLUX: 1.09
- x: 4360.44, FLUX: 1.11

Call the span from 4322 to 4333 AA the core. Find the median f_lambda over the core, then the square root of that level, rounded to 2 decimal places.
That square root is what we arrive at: 0.94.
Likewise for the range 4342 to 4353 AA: 0.96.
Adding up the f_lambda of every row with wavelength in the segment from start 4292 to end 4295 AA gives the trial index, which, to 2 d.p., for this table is 2.57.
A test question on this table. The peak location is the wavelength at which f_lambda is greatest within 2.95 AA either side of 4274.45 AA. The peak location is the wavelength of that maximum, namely 4271.99 AA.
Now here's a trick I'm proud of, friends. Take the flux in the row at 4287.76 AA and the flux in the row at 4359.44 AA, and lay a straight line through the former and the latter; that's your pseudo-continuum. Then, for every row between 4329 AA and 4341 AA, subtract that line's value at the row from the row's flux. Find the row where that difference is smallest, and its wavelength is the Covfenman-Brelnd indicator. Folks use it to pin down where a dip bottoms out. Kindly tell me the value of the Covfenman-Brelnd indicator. 4340.41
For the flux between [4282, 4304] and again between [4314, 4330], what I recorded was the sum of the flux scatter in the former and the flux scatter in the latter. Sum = 0.10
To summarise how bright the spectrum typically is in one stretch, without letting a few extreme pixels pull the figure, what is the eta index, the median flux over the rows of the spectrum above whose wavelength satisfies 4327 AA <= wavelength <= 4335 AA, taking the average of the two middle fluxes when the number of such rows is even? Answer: 0.88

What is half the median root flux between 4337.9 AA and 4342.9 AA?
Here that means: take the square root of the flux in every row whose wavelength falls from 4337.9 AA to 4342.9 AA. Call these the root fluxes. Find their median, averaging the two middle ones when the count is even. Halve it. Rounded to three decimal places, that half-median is 0.455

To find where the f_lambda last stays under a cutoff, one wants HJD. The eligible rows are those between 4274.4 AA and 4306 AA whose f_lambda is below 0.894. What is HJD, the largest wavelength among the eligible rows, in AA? 4305.57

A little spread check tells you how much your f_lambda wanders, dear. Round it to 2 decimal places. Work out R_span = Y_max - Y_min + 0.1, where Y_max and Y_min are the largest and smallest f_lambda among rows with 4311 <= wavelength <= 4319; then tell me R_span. 0.28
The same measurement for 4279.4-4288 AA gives 0.14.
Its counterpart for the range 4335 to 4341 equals 0.16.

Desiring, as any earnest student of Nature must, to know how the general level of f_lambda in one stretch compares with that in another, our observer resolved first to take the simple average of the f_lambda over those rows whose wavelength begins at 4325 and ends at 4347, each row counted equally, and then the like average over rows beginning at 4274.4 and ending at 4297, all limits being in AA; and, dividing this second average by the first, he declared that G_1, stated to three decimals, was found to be 0.964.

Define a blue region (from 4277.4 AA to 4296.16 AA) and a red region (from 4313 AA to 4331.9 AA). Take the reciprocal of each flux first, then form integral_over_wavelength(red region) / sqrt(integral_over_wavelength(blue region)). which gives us 4.39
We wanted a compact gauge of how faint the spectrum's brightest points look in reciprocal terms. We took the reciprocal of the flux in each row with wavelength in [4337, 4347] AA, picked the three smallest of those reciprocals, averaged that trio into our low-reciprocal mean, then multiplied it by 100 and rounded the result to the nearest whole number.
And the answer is 115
